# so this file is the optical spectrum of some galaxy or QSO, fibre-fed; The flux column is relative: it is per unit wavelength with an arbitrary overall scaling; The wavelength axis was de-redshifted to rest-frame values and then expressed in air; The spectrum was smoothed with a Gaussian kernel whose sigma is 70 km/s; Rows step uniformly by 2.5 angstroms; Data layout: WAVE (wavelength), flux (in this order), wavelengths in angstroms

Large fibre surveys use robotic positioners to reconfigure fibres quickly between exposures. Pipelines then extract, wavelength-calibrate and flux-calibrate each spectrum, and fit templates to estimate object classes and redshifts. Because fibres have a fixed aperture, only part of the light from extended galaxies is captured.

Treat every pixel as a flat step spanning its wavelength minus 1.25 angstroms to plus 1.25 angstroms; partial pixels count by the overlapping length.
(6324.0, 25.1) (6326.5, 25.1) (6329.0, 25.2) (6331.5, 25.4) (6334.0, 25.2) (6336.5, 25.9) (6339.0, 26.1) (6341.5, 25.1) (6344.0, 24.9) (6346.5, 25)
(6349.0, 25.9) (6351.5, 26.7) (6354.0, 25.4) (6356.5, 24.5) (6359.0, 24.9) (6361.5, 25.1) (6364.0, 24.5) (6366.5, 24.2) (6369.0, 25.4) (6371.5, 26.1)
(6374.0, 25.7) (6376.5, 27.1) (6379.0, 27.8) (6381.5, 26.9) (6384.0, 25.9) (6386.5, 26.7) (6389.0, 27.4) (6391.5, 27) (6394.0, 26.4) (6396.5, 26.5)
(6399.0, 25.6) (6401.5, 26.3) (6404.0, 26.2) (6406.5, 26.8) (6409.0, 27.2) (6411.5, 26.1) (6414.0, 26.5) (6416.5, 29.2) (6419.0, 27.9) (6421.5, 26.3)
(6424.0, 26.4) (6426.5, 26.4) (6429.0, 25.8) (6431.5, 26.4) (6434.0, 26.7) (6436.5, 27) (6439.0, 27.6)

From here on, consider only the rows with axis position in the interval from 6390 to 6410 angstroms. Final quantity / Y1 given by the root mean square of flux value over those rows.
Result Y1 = 26.5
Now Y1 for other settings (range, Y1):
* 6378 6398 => 26.8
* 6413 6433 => 26.9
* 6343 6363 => 25.3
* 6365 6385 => 26.2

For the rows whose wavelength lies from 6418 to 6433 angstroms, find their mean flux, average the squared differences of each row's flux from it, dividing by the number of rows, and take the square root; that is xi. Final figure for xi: 0.6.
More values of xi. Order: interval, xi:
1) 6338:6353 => 0.7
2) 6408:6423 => 1.1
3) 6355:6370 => 0.4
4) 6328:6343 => 0.4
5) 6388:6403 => 0.6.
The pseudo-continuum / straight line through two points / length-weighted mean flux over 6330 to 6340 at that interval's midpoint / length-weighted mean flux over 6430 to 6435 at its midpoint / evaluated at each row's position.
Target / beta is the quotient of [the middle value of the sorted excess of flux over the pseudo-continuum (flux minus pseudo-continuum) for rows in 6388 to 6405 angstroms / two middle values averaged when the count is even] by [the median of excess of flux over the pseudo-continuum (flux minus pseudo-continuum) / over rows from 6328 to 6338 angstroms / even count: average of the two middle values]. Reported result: -0.8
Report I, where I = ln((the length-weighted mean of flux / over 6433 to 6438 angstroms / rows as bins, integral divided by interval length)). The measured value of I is 3.29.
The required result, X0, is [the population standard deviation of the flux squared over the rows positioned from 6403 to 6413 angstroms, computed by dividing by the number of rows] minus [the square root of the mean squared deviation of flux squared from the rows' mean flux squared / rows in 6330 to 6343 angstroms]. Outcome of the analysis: 4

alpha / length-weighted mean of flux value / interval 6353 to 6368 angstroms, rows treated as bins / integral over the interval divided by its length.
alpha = 24.8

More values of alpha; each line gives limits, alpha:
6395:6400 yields 26.1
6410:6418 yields 27.3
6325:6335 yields 25.2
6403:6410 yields 26.7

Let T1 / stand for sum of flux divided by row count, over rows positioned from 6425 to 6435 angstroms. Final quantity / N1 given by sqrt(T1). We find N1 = 5.13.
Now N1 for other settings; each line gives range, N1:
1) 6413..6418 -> 5.28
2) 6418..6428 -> 5.17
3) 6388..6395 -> 5.19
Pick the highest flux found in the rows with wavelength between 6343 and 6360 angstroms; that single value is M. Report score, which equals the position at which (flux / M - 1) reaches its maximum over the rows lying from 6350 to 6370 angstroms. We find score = 6351.5 angstroms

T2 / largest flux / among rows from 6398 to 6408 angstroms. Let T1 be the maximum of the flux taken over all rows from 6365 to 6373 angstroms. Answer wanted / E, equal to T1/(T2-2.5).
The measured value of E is 1.07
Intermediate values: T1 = 26.1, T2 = 26.8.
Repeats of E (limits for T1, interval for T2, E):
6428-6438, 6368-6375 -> 1.14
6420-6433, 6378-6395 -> 1.04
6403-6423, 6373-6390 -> 1.15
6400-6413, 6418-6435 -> 1.07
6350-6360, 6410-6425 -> 1.00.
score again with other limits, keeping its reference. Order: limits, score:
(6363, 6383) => 6379.0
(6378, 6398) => 6379.0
